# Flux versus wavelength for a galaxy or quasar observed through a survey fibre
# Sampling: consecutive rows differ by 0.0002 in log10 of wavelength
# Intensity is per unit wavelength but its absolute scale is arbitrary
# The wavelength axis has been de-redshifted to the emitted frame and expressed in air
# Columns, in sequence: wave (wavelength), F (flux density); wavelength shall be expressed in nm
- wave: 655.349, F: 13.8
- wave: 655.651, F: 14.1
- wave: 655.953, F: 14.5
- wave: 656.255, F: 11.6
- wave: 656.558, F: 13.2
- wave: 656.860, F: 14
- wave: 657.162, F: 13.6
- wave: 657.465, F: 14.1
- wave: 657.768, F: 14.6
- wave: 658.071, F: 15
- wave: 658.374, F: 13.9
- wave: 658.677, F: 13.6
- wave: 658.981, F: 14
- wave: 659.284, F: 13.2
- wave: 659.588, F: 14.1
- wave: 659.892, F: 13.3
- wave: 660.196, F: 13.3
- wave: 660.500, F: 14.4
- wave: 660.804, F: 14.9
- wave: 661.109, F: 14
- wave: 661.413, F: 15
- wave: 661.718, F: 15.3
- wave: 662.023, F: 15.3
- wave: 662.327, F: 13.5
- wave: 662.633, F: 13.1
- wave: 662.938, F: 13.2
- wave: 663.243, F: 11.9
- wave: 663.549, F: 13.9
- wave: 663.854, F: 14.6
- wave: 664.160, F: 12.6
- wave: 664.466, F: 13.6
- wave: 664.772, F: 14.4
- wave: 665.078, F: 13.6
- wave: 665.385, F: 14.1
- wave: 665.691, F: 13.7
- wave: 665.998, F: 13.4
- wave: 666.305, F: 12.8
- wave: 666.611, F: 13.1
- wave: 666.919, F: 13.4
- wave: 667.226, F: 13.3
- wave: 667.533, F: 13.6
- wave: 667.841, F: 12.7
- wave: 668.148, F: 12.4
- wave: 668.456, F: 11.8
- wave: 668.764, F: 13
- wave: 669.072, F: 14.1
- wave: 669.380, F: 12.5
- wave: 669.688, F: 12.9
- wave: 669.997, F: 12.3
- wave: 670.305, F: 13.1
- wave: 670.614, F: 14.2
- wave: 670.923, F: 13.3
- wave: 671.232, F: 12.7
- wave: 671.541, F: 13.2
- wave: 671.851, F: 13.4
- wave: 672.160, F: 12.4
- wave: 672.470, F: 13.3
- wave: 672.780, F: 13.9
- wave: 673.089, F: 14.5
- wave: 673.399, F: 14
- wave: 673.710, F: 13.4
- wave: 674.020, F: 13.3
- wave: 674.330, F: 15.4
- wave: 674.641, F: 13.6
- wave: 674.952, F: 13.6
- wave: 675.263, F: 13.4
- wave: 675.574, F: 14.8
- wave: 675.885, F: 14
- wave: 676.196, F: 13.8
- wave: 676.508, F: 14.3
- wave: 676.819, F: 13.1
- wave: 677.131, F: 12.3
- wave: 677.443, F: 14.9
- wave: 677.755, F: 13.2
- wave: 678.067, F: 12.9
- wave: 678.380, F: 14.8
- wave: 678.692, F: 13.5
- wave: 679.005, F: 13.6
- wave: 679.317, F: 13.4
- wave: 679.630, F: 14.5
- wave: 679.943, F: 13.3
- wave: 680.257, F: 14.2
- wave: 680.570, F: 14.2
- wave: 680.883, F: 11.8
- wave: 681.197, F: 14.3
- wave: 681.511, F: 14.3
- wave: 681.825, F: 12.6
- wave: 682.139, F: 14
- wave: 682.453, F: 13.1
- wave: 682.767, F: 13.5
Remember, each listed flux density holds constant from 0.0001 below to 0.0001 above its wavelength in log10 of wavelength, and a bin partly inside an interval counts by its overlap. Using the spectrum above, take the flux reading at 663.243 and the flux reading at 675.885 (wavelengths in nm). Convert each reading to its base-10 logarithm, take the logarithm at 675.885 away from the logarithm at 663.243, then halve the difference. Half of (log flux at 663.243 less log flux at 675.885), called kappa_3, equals -0.035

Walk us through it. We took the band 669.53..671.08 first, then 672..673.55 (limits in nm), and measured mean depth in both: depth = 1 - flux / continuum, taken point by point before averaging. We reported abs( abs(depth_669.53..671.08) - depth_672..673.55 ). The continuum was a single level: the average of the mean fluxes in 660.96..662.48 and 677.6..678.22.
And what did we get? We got 0.033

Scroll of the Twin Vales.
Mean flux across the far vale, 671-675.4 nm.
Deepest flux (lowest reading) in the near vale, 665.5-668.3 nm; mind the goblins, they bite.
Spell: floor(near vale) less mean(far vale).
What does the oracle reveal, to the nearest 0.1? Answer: -1.2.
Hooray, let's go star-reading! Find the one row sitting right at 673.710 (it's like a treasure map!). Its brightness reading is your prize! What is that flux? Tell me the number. 13.4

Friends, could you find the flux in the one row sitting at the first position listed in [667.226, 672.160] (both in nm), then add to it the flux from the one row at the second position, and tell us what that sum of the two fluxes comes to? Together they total 25.7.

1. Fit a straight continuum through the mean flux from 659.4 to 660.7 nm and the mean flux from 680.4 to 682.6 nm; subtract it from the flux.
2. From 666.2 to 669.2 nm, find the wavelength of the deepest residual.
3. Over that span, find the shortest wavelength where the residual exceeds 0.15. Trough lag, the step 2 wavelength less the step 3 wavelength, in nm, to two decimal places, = -0.62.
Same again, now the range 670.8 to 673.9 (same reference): -0.62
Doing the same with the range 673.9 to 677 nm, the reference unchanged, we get 2.49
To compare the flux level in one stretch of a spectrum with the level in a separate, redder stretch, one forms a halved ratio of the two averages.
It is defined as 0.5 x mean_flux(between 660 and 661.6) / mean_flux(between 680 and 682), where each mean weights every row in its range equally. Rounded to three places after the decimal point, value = 0.528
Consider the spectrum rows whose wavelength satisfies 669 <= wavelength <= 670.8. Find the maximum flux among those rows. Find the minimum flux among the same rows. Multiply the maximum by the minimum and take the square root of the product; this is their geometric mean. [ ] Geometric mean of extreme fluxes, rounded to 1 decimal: 13.2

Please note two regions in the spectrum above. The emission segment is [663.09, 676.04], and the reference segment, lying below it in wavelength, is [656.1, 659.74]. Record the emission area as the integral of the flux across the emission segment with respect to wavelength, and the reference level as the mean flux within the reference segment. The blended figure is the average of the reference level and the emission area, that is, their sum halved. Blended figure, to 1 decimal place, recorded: 93.7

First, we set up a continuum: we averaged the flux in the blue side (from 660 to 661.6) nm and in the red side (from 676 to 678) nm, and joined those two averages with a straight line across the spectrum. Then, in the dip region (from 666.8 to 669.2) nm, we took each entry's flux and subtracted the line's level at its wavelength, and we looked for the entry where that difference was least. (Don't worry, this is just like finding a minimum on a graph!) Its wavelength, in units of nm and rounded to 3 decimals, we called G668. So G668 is 668.456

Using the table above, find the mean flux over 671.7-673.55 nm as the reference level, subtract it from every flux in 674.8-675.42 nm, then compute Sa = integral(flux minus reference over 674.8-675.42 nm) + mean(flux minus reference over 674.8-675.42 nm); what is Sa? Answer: -0.14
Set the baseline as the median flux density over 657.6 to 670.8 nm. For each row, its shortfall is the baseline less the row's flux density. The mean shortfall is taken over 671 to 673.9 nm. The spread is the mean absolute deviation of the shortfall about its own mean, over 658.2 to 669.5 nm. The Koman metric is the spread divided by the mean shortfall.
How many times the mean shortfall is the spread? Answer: 4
